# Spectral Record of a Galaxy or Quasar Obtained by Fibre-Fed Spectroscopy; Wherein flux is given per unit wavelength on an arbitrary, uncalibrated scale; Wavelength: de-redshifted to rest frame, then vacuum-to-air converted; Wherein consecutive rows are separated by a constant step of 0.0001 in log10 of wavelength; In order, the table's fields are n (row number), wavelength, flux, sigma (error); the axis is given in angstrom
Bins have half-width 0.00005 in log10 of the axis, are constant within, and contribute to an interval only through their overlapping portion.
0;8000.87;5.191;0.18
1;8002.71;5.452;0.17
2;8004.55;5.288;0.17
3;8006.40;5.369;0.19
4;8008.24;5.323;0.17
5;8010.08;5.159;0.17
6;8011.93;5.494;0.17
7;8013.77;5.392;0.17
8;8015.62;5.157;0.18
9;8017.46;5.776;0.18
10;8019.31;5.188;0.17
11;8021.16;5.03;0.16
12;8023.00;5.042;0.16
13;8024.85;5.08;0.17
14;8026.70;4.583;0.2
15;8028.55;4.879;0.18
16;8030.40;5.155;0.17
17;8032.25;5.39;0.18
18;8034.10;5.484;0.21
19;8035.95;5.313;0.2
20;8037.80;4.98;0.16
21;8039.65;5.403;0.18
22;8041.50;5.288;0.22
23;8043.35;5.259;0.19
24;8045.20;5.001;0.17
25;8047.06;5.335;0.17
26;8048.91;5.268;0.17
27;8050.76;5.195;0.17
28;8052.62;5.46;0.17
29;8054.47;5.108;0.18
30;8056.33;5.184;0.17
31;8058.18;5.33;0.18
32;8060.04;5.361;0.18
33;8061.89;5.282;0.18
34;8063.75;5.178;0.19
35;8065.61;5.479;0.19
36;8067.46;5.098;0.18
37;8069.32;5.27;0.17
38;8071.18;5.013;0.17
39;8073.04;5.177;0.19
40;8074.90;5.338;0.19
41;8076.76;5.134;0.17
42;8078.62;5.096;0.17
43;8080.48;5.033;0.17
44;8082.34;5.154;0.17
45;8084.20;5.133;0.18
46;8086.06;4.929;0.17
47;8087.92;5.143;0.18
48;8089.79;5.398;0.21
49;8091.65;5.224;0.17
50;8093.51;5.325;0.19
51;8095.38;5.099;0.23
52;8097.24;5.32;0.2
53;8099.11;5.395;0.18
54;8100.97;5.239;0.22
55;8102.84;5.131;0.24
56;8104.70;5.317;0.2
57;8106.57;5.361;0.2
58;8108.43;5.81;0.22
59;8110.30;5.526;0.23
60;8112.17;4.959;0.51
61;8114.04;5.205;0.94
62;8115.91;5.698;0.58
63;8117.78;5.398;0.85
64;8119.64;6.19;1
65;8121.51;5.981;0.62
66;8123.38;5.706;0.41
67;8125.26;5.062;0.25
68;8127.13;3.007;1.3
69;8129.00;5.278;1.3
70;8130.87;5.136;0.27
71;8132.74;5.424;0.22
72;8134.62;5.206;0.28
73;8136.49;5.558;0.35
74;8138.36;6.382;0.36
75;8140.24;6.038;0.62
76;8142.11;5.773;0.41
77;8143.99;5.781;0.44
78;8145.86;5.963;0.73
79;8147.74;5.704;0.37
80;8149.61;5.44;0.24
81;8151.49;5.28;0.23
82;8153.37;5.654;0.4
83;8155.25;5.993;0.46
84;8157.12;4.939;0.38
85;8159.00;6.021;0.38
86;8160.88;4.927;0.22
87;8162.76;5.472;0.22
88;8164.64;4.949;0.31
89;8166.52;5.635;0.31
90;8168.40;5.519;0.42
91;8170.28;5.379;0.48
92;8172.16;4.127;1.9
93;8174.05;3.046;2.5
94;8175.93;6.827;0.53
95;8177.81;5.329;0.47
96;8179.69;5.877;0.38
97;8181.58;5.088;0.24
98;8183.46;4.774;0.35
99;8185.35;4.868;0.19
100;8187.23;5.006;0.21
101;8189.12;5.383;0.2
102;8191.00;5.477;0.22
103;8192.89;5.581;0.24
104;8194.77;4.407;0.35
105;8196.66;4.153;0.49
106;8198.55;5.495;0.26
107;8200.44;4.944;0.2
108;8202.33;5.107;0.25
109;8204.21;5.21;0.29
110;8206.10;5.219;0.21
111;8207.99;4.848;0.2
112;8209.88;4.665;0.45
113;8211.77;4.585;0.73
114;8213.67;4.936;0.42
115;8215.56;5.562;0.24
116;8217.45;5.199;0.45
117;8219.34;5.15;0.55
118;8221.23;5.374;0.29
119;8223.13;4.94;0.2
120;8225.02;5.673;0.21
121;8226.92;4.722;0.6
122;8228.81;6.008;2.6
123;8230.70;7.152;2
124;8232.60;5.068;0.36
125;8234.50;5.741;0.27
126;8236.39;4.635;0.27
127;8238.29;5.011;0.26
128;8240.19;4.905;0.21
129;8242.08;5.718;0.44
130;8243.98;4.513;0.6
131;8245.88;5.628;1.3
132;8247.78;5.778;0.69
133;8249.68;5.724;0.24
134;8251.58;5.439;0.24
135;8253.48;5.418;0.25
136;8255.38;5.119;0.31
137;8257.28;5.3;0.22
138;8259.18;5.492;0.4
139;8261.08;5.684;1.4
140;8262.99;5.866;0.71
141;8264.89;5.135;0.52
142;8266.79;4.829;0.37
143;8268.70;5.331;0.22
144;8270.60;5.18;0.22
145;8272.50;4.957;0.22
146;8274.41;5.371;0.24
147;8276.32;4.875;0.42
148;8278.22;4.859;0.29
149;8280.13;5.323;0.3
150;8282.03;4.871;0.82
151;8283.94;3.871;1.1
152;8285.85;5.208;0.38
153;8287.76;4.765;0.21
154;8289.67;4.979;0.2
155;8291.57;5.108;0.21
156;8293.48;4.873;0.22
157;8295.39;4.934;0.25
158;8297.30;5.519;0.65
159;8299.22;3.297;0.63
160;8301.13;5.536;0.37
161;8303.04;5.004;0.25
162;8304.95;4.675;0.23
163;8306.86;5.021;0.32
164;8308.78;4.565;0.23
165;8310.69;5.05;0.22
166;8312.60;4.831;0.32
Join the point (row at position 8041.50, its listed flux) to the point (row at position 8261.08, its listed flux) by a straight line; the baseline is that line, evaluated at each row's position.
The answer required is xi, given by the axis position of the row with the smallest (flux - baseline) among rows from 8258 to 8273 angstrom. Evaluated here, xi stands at 8266.79 angstrom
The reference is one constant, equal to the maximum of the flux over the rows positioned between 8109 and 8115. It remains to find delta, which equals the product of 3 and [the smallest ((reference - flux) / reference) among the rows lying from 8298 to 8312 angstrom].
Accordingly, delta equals -0.01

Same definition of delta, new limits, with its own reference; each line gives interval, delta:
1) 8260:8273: -0.18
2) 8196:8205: 0.02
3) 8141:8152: -0.24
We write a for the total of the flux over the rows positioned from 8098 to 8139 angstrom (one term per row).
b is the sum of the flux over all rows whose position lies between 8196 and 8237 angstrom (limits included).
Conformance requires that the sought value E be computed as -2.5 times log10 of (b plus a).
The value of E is -5.915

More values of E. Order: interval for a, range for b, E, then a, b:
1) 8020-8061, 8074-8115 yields -5.901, 114.1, 115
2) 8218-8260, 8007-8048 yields -5.919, 118.5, 115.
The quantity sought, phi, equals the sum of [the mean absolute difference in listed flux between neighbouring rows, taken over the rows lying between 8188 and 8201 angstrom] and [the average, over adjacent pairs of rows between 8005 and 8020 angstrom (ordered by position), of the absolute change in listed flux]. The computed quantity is 0.88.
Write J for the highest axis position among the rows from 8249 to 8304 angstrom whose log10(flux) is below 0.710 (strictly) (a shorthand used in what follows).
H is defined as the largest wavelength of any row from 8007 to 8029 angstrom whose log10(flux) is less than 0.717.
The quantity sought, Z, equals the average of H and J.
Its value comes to 8165.8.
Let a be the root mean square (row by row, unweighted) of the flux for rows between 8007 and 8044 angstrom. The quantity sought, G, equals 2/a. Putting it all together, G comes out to 0.383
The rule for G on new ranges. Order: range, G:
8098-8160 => 0.364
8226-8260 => 0.367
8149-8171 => 0.367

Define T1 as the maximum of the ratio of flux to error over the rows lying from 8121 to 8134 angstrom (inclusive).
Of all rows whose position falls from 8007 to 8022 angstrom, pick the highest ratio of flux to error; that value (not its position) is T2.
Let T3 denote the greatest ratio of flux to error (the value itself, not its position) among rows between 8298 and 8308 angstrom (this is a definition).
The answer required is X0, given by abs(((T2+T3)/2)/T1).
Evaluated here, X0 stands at 1.1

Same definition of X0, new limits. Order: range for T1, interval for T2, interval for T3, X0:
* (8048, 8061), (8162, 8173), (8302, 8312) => 0.7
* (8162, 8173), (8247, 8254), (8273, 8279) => 0.9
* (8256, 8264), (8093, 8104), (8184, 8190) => 1.2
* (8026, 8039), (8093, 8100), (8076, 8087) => 1.0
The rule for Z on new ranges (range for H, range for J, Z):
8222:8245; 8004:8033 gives 8136.3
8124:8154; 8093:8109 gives 8115.0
